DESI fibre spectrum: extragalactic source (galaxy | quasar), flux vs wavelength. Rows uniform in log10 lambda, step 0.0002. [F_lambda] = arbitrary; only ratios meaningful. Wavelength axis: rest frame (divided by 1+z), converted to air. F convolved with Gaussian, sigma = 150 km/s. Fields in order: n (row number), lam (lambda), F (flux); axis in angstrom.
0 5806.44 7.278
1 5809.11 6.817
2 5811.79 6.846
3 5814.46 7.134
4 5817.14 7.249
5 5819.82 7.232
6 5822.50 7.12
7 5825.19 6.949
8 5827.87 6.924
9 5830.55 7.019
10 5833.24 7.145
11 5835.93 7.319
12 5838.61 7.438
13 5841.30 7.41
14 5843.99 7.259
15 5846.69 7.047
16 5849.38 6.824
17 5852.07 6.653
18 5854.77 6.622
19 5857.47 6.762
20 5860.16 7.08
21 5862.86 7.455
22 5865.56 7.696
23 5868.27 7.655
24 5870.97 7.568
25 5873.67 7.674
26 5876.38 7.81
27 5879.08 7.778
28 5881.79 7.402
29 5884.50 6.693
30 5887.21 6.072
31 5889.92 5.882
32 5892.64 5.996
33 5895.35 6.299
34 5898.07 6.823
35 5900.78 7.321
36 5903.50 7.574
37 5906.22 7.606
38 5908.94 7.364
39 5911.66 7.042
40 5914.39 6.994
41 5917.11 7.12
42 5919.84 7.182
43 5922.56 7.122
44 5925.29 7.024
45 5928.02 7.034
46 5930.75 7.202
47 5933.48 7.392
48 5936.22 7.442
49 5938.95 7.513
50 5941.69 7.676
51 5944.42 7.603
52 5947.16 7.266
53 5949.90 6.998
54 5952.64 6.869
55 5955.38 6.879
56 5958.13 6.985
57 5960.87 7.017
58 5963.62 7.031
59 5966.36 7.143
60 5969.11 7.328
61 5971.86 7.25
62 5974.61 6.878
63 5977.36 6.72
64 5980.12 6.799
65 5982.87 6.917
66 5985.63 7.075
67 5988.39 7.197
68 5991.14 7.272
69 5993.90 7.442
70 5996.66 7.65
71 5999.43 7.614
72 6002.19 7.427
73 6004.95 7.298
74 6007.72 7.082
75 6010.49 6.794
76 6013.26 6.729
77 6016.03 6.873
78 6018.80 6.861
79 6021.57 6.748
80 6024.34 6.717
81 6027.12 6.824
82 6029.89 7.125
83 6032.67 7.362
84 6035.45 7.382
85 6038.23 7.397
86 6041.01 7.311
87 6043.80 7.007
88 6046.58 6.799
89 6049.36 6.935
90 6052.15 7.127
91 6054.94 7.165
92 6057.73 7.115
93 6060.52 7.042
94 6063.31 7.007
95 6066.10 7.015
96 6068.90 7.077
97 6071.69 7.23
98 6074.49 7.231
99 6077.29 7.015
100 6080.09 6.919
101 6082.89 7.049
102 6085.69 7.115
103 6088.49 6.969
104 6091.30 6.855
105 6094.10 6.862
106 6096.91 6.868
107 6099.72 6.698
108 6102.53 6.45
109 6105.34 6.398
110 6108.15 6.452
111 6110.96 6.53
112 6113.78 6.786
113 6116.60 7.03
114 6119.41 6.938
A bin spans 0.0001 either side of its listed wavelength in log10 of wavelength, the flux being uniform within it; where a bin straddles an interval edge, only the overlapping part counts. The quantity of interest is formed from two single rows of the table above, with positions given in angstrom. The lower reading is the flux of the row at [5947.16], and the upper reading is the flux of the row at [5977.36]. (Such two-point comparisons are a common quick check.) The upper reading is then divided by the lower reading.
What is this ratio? 0.925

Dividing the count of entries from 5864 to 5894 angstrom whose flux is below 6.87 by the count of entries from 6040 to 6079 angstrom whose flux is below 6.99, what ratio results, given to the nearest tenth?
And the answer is 2.0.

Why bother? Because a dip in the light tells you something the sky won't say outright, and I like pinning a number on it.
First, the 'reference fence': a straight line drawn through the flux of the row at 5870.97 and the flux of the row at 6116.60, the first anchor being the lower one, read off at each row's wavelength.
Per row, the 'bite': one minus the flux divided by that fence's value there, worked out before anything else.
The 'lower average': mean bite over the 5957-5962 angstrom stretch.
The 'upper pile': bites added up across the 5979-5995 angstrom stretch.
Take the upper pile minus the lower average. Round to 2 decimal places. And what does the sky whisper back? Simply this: 0.11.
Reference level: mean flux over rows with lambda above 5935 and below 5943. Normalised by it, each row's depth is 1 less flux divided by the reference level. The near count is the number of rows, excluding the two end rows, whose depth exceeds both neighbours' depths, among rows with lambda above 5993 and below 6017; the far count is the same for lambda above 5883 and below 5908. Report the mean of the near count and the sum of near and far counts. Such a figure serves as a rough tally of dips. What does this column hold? 1.5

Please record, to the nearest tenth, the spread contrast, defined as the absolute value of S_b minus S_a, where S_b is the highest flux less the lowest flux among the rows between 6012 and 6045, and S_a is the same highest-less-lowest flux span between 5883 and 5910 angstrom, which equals 1.0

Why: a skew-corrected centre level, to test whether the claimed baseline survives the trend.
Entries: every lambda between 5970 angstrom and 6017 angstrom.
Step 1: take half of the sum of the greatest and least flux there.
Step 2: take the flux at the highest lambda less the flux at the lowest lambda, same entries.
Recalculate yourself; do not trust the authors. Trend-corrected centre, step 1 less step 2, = 7.6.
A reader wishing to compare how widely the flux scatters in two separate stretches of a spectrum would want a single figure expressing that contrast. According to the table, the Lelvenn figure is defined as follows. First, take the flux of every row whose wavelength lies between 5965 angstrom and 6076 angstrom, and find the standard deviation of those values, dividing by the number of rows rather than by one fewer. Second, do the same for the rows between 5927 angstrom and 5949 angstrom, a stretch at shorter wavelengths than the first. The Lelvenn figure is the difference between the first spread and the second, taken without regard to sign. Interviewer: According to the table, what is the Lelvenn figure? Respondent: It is 0.0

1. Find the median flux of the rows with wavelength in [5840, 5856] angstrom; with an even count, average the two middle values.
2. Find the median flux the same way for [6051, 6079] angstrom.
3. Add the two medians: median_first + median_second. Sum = 14.0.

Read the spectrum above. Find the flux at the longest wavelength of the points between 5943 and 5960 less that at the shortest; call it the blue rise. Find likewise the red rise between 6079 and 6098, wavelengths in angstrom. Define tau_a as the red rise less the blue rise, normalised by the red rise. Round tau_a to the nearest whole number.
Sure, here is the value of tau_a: -11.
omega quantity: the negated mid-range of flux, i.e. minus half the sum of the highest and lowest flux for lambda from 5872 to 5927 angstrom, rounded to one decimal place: -6.8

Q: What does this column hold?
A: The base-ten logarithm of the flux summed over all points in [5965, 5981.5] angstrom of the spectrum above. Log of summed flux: 1.624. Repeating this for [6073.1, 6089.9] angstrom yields 1.626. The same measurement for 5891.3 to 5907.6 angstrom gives 1.619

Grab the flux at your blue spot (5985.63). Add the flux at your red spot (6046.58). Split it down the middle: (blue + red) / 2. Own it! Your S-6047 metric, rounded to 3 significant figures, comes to 6.94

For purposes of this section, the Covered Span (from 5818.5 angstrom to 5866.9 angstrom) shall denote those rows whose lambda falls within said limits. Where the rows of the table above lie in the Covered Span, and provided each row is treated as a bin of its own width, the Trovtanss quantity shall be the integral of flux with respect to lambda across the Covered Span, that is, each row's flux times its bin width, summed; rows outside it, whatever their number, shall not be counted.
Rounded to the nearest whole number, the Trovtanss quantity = 344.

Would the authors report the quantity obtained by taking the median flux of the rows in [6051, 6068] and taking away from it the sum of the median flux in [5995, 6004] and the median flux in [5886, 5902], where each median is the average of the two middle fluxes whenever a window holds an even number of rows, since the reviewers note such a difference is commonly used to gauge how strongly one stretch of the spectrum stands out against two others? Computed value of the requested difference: -6.72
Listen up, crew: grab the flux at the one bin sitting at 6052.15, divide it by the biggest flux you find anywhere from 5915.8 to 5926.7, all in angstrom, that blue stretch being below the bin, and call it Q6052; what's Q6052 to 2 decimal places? 0.99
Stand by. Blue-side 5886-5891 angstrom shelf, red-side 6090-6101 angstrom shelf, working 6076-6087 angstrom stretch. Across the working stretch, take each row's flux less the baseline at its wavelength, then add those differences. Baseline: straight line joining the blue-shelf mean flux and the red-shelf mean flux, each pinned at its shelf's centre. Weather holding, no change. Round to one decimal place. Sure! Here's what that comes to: 1.0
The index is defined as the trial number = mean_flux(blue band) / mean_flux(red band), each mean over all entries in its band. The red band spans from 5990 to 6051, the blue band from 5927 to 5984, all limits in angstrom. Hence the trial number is 1.00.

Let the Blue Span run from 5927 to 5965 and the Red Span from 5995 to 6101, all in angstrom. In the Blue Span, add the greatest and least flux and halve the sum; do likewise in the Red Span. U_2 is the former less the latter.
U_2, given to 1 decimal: 0.1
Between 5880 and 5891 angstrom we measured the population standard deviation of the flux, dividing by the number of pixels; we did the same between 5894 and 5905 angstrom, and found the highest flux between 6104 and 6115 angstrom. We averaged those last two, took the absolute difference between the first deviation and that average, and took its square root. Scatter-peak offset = 1.74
